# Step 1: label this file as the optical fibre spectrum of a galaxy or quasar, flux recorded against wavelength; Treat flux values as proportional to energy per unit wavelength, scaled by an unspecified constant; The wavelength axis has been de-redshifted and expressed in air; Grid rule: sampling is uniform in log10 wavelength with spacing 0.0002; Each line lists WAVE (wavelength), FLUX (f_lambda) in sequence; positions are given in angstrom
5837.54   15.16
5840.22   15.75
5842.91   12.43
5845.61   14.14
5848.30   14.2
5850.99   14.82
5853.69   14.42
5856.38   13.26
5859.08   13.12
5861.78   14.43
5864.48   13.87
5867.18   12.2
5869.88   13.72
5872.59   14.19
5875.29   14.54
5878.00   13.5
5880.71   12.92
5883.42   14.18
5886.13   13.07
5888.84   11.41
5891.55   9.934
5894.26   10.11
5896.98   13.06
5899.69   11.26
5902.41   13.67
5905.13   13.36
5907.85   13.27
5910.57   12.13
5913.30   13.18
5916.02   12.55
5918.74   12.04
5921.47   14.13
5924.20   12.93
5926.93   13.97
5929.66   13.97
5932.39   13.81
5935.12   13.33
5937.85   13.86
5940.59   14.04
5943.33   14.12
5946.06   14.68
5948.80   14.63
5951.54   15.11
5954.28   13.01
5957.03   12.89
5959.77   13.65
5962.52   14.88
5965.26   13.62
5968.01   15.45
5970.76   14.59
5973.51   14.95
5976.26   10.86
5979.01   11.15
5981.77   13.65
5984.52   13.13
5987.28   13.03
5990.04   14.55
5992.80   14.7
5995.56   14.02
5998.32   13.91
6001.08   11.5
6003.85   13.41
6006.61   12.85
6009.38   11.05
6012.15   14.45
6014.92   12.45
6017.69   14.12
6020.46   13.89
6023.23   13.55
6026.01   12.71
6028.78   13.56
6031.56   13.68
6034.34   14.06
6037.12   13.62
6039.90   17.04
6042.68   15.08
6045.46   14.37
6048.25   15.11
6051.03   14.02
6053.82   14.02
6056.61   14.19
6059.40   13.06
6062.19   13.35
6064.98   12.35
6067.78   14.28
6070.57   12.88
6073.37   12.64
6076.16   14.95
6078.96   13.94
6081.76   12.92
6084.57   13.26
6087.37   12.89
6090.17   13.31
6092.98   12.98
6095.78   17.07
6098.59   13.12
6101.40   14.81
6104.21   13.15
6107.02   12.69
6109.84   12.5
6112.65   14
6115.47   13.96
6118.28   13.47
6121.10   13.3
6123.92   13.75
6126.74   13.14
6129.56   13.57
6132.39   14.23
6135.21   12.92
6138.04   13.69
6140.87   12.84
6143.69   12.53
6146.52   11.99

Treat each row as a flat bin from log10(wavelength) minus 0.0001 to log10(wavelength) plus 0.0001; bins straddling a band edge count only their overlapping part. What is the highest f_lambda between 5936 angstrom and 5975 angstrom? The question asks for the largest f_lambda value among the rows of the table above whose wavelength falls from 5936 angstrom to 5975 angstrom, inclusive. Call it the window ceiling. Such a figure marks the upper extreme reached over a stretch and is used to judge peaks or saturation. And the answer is 15.45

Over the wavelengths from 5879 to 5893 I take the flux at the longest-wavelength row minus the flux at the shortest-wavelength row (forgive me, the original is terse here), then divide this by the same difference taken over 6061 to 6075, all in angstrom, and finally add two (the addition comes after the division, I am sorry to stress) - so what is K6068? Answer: 6.2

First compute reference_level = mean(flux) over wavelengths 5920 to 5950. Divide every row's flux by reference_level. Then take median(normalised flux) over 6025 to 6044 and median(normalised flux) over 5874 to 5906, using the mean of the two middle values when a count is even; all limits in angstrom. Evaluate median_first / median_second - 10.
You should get -8.953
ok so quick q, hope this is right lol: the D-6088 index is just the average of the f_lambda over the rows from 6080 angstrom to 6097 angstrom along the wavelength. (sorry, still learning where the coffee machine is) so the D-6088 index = 13.7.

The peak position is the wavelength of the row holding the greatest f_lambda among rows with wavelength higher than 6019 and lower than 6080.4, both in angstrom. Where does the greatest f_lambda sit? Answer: 6039.90 angstrom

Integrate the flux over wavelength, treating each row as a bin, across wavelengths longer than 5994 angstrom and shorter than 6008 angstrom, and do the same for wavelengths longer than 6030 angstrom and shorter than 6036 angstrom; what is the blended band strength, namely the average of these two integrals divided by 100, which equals 1.3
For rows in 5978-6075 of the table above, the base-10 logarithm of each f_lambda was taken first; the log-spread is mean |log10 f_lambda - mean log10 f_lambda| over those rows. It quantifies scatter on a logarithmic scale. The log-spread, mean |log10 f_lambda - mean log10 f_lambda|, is 0.027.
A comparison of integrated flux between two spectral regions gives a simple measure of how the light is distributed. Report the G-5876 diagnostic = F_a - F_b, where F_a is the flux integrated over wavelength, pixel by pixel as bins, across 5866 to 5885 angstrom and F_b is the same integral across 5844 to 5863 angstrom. -8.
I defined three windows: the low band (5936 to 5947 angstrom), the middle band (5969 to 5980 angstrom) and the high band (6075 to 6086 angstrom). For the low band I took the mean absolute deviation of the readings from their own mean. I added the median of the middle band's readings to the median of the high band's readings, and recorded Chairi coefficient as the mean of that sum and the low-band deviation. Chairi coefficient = 13.36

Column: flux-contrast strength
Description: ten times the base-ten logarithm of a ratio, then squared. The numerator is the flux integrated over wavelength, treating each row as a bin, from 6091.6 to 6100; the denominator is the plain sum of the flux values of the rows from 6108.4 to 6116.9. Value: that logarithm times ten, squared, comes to 23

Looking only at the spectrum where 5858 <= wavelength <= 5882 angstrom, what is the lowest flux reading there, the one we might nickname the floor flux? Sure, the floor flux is 12.2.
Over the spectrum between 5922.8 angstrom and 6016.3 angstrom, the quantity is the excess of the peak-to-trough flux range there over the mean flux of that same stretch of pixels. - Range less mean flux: -9.0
